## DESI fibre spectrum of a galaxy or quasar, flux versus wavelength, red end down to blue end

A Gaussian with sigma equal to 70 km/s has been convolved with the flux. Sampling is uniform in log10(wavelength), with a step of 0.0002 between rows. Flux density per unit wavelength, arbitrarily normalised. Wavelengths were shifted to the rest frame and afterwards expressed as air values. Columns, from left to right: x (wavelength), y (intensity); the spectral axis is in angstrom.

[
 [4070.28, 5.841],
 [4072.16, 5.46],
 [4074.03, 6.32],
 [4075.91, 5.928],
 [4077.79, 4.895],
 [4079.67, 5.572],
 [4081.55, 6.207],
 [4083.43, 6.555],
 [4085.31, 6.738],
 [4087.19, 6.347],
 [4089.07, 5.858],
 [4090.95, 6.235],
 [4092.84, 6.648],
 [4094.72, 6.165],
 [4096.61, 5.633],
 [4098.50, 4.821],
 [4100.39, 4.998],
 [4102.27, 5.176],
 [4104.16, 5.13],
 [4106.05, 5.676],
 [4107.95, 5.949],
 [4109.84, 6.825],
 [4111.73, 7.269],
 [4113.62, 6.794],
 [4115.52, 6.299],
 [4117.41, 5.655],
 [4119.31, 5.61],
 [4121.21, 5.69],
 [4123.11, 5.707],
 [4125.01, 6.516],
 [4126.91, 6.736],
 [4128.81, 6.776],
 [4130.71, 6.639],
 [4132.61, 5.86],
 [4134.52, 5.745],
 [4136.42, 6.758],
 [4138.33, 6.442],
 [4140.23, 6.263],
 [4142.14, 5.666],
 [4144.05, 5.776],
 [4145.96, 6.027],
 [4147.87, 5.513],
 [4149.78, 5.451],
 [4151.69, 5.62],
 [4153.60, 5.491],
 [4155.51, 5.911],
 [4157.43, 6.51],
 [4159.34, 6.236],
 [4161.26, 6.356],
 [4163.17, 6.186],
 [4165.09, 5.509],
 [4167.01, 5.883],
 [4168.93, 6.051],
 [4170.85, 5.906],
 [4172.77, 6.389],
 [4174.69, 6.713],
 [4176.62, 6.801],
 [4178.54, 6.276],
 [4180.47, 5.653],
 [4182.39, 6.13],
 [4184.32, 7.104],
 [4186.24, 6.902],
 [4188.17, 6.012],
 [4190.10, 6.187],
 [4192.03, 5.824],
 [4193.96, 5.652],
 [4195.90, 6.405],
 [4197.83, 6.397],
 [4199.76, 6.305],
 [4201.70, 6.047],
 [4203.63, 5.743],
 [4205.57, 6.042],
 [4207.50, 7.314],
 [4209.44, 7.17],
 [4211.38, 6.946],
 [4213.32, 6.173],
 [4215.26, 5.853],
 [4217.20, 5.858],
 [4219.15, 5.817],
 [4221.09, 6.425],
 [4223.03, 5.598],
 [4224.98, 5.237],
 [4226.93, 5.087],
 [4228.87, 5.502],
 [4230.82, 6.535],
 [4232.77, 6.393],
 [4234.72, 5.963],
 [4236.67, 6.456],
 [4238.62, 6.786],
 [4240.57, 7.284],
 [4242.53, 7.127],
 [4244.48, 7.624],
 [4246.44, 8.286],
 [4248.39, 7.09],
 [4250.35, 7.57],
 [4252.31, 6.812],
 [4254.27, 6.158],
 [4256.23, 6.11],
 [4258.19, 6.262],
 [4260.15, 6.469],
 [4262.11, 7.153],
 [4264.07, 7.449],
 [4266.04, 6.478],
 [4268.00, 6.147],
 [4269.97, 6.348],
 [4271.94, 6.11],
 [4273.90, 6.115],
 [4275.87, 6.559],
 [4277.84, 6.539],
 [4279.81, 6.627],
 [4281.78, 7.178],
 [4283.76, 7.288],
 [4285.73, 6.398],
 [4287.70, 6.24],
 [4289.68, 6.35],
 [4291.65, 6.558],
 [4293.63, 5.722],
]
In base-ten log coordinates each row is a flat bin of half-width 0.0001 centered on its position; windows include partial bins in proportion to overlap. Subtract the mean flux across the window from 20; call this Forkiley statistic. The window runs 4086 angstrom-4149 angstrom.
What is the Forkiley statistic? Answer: 14.0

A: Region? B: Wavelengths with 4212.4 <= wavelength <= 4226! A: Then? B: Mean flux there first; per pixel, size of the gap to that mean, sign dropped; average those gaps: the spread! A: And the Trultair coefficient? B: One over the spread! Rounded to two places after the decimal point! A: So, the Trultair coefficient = 3.88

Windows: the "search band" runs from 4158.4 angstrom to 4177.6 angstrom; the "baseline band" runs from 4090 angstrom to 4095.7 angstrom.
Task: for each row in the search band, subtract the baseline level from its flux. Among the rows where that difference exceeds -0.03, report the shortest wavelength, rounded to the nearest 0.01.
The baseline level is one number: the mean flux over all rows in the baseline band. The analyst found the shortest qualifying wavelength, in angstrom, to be 4161.26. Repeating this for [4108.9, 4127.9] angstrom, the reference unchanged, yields 4109.84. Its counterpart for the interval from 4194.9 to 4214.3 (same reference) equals 4195.90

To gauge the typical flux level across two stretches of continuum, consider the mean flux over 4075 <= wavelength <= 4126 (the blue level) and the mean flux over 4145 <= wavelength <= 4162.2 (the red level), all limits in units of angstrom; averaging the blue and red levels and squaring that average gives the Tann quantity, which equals 35.2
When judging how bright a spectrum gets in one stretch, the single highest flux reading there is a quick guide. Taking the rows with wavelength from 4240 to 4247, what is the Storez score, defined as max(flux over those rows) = 8.286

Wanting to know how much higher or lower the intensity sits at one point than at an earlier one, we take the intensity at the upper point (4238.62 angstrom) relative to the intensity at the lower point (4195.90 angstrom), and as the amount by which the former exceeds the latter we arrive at 0.38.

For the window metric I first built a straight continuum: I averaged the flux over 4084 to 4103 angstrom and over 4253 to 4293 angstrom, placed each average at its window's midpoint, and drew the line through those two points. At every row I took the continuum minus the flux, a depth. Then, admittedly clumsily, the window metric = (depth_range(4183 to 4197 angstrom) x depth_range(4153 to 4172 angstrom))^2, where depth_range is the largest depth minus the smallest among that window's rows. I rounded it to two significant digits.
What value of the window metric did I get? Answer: 2.3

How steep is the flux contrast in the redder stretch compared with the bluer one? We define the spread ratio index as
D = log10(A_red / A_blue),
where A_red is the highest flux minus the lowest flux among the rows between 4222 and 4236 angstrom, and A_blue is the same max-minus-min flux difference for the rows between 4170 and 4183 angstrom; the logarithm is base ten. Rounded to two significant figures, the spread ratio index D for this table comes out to 0.10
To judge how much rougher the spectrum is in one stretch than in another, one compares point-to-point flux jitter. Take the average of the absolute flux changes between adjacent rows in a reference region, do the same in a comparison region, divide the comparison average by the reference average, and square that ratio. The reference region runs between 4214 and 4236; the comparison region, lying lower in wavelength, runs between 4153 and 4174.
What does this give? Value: 0.73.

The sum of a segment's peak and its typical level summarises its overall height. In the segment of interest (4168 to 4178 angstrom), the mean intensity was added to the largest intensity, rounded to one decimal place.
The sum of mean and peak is 13.2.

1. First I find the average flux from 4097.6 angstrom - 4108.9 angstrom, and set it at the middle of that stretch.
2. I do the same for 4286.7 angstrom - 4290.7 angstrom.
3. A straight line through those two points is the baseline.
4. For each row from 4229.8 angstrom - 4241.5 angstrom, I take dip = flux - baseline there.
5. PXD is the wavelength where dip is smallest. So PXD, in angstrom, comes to 4234.72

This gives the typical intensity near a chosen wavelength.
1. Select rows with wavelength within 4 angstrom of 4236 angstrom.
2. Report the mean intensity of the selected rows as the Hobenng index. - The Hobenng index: 6.4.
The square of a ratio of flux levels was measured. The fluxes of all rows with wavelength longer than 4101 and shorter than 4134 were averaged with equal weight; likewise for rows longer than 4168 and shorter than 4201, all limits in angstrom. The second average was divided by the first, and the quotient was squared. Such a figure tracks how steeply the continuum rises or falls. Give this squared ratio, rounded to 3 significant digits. 1.05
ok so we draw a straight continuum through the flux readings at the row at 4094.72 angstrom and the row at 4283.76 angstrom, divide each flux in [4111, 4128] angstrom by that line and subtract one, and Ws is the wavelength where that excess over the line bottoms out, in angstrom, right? 4119.31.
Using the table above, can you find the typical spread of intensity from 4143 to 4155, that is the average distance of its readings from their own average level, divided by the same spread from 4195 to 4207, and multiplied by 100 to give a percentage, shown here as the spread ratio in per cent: 80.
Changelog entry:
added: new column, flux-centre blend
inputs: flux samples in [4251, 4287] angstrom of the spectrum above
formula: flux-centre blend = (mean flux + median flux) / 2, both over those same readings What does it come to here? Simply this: 6.5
